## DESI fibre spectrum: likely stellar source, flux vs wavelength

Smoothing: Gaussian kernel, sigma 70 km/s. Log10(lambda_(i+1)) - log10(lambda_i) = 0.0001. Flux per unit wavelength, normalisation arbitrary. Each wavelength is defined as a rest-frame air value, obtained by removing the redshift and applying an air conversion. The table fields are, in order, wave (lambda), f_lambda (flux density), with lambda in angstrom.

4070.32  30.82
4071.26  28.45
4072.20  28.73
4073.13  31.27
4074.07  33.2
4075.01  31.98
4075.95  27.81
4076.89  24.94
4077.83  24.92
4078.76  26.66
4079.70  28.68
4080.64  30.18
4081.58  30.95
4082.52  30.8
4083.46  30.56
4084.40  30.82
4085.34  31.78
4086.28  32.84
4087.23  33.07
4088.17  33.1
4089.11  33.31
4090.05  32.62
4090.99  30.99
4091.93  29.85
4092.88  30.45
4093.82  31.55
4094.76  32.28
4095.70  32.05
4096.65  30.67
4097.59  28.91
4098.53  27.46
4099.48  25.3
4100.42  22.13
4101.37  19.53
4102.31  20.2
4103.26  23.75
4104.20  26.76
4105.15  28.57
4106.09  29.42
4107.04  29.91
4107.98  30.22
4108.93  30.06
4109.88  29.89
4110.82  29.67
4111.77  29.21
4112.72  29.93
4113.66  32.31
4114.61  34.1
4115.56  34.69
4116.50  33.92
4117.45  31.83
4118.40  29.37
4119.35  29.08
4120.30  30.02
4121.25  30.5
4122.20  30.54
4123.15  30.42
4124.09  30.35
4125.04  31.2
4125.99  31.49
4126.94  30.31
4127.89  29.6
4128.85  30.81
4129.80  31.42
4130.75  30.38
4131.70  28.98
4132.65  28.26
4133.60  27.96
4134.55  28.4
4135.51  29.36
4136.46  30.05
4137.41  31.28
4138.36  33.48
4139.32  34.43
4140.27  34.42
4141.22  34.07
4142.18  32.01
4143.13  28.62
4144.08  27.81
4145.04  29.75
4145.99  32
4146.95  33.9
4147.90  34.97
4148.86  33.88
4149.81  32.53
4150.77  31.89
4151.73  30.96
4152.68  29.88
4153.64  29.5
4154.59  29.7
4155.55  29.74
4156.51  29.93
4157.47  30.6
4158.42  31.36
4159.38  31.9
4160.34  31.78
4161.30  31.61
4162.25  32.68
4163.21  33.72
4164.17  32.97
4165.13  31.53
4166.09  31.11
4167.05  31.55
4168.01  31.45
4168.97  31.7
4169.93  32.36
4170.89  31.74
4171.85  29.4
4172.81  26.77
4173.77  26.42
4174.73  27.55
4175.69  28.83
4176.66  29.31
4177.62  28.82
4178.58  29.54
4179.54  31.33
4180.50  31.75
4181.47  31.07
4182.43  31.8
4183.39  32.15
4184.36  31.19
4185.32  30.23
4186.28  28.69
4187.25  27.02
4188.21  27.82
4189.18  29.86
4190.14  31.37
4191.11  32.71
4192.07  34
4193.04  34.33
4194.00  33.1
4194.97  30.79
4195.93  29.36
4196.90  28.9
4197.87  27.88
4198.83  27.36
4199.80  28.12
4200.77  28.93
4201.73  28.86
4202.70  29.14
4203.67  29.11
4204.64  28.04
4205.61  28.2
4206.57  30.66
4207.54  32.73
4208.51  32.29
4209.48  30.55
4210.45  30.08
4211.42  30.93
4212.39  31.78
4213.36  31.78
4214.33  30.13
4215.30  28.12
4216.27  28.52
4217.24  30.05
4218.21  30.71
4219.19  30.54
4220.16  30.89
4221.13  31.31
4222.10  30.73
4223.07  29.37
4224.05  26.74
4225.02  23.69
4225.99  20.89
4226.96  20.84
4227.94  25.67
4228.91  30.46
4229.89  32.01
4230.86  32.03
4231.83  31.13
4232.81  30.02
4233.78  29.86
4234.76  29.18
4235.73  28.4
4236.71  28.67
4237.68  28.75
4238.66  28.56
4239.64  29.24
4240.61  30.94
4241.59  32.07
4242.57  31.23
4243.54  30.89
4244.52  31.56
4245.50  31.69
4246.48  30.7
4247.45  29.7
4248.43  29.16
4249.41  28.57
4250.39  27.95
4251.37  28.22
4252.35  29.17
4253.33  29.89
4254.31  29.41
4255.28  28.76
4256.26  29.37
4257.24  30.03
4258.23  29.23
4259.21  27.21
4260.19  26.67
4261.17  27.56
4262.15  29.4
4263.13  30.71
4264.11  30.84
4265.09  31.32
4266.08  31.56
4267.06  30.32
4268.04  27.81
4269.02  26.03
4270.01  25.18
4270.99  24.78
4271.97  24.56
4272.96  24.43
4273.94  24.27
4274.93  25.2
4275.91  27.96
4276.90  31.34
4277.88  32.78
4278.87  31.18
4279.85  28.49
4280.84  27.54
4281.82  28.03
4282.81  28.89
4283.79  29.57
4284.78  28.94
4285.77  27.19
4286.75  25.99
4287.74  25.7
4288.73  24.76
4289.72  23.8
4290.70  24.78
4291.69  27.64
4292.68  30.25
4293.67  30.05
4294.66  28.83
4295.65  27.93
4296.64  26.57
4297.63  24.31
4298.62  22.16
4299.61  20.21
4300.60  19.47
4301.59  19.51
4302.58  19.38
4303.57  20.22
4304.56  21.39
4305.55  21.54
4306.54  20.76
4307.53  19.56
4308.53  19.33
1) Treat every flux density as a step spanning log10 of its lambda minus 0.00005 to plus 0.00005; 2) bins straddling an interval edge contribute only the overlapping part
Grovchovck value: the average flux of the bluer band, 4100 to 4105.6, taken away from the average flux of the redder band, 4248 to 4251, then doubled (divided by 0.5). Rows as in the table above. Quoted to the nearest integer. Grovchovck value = 10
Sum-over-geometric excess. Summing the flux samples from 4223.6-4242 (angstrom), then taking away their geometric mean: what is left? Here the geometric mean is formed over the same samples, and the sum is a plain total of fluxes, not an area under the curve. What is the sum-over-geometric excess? 511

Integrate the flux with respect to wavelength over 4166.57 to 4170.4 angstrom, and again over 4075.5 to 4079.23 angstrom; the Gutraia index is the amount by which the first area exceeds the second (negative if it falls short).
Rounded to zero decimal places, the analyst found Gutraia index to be 24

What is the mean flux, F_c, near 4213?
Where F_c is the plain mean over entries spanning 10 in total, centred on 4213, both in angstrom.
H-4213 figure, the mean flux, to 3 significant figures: 30.4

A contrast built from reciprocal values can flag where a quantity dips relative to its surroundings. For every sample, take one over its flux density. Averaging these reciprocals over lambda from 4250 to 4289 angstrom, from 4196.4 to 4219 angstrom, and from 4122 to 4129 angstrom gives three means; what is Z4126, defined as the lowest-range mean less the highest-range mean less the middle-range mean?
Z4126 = -0.0367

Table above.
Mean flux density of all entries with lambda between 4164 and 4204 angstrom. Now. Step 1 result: 30.2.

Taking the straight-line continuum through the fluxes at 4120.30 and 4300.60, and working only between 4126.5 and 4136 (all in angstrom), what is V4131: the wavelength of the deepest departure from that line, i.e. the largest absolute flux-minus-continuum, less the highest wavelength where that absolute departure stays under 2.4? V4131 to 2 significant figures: -5.7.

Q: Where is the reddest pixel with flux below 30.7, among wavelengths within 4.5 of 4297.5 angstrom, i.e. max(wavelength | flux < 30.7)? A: 4301.59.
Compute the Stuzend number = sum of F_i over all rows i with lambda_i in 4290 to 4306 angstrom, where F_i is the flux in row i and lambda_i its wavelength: 384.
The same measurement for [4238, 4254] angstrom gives 480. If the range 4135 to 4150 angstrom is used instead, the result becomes 513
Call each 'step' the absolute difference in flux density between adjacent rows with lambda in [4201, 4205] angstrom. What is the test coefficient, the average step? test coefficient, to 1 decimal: 0.5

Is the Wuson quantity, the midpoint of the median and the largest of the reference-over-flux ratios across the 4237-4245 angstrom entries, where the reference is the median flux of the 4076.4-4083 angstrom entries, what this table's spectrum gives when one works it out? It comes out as 0.97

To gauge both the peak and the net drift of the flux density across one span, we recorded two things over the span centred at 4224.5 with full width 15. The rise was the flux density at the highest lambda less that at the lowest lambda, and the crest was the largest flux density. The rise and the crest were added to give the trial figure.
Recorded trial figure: 33.1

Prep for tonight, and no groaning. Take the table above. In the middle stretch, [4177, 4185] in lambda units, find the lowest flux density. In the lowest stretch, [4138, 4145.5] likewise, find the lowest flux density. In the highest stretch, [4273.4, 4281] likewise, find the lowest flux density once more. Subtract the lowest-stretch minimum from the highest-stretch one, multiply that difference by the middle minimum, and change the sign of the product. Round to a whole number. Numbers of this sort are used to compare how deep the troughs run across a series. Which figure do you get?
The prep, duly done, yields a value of 102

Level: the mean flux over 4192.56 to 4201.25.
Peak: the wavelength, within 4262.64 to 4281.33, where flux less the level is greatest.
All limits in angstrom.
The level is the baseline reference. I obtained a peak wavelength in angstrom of 4277.88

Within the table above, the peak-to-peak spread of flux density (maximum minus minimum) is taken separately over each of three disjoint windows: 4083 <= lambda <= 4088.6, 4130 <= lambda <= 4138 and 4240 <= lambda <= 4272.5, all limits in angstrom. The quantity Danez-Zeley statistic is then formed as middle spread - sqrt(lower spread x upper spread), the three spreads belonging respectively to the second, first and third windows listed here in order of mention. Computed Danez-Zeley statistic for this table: -1.0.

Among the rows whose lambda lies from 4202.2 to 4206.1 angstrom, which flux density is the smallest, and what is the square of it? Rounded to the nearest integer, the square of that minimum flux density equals 786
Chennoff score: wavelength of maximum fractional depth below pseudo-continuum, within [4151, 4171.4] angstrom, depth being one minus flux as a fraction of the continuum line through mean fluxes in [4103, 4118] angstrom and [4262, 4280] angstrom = 4153.64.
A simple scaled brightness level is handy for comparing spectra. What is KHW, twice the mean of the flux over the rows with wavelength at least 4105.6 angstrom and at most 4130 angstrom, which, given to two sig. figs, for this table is 62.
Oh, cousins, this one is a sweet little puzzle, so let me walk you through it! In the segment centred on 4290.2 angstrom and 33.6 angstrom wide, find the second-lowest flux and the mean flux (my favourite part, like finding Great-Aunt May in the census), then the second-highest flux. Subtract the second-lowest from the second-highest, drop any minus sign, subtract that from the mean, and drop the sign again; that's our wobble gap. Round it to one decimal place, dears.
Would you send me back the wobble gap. 13.9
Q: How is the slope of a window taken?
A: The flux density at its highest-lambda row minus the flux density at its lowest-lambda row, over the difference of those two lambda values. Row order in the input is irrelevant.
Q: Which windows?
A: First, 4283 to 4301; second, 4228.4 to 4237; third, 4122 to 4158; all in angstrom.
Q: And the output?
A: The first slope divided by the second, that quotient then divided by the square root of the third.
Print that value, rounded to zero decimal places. 63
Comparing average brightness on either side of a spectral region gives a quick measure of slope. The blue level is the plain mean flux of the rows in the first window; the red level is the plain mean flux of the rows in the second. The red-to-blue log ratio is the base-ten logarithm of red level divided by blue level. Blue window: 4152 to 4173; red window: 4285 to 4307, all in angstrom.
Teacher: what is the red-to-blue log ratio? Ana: -0.11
